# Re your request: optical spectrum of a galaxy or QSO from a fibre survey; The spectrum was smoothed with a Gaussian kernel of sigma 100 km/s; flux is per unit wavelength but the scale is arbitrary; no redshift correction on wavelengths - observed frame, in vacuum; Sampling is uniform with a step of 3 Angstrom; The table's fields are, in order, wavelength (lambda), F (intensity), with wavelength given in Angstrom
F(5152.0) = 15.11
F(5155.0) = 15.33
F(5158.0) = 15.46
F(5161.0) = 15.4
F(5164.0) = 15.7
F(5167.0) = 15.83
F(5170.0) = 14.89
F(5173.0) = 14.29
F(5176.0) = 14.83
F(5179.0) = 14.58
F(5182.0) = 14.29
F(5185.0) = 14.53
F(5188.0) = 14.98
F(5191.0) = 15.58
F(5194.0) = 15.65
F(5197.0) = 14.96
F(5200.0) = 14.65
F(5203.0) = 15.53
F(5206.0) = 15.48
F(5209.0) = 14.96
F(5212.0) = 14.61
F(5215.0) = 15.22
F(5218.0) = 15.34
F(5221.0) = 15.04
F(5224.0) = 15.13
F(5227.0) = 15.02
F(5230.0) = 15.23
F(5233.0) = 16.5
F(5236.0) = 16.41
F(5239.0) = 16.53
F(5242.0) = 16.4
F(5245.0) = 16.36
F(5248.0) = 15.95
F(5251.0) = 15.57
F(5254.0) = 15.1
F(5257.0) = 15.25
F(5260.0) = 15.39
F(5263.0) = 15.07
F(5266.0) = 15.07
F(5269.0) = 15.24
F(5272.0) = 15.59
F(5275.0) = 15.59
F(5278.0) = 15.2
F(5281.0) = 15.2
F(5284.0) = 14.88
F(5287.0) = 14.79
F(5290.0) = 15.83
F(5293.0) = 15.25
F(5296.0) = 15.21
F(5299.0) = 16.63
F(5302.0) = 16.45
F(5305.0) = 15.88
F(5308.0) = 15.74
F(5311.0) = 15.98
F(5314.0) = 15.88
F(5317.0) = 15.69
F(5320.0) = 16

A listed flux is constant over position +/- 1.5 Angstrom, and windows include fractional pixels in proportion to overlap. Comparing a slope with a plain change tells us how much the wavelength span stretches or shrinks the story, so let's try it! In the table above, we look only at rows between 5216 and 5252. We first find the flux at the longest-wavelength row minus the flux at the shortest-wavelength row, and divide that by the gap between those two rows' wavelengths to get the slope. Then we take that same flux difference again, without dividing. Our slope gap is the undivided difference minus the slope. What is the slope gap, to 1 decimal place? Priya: 0.2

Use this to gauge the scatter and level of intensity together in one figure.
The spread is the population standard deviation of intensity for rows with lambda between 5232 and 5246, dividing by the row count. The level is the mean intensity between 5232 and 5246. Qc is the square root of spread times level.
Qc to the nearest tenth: 1.0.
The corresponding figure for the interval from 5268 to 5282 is 1.7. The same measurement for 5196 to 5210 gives 2.3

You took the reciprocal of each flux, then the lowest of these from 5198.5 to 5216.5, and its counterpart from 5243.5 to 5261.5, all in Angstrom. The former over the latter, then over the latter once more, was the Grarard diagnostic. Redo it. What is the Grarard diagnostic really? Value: 17.2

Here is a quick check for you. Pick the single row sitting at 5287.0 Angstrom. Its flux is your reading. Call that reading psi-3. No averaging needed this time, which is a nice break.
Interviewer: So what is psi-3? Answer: 14.79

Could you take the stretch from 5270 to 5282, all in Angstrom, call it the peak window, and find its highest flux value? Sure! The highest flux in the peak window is 15.59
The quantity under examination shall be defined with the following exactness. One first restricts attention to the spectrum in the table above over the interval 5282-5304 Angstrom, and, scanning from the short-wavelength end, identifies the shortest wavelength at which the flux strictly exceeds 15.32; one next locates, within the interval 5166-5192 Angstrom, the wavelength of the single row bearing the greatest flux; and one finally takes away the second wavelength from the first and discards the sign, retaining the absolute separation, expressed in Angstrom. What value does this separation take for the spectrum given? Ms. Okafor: 123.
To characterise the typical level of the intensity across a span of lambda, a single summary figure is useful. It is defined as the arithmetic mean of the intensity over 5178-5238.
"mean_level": 15.2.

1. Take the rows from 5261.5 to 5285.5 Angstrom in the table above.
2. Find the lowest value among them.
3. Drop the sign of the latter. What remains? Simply 14.9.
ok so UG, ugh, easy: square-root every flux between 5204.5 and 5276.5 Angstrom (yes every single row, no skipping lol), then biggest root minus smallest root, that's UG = 0.24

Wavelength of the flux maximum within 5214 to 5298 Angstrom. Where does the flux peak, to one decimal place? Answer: 5239.0 Angstrom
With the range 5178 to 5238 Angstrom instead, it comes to 5233.0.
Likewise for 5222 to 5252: 5239.0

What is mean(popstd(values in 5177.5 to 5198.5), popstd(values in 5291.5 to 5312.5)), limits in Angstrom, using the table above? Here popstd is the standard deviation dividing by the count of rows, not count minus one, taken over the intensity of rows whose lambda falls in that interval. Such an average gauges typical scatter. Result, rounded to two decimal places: 0.49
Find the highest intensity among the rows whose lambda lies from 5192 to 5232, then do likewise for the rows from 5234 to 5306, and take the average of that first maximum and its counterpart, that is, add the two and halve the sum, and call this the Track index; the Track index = 16.1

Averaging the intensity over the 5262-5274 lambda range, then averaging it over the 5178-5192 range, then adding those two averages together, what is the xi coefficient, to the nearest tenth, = 30.0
